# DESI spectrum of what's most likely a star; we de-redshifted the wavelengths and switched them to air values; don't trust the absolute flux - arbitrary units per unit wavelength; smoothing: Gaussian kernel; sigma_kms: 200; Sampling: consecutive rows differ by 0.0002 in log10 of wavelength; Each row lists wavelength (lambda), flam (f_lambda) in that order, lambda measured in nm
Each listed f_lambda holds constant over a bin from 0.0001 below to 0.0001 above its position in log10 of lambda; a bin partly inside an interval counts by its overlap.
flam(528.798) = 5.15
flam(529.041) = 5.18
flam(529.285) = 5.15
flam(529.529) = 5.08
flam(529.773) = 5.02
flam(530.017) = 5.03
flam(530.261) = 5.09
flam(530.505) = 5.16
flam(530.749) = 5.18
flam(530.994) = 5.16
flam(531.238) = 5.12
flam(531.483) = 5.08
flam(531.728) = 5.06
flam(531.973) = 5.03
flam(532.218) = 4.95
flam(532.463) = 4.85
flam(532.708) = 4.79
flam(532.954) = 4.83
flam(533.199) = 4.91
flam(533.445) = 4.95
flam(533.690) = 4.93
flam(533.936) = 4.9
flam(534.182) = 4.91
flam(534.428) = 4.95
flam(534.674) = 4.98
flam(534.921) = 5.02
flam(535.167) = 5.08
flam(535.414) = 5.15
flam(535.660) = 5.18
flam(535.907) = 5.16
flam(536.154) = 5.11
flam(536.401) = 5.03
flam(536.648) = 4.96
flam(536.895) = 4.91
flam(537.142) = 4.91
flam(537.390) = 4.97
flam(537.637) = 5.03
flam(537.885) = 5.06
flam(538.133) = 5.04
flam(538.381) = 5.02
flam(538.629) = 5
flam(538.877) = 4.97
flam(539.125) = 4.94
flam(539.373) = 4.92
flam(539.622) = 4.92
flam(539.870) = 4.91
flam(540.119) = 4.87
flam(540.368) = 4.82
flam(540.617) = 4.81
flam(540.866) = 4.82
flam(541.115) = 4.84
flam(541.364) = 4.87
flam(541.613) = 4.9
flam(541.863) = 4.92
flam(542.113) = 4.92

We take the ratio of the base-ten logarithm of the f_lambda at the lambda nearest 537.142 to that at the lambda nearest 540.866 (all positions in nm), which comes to 1.01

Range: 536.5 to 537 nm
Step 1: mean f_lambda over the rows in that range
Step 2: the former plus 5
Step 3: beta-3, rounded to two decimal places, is 9.94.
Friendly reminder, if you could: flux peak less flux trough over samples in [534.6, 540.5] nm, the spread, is 0.36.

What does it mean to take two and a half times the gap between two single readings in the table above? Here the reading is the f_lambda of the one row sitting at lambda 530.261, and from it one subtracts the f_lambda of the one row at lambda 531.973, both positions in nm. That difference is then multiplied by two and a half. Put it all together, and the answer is 0.15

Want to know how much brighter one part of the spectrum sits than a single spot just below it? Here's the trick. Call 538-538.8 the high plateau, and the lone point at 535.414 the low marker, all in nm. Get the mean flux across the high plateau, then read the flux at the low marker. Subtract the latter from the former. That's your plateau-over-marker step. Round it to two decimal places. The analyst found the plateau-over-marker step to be -0.13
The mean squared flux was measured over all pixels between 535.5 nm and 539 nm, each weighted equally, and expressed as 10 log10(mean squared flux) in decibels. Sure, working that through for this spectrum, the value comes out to 14.0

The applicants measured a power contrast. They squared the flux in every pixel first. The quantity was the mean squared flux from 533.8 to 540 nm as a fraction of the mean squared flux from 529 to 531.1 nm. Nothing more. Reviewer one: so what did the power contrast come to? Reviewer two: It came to 0.96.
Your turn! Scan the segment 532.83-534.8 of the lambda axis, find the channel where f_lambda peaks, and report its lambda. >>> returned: 534.674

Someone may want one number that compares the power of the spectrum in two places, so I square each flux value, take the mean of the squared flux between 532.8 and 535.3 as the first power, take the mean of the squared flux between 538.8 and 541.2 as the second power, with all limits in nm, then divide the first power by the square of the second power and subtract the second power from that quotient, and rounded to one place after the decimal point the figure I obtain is -23.8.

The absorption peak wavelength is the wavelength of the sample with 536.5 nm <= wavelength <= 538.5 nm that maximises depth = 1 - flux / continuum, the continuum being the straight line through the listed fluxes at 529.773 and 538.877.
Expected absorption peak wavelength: 536.895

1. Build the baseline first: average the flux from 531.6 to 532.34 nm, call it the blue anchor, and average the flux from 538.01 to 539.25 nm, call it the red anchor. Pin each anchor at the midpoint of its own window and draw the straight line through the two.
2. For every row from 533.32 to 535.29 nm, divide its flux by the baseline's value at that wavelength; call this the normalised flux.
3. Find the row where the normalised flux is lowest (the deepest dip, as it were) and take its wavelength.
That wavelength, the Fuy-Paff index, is 533.936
